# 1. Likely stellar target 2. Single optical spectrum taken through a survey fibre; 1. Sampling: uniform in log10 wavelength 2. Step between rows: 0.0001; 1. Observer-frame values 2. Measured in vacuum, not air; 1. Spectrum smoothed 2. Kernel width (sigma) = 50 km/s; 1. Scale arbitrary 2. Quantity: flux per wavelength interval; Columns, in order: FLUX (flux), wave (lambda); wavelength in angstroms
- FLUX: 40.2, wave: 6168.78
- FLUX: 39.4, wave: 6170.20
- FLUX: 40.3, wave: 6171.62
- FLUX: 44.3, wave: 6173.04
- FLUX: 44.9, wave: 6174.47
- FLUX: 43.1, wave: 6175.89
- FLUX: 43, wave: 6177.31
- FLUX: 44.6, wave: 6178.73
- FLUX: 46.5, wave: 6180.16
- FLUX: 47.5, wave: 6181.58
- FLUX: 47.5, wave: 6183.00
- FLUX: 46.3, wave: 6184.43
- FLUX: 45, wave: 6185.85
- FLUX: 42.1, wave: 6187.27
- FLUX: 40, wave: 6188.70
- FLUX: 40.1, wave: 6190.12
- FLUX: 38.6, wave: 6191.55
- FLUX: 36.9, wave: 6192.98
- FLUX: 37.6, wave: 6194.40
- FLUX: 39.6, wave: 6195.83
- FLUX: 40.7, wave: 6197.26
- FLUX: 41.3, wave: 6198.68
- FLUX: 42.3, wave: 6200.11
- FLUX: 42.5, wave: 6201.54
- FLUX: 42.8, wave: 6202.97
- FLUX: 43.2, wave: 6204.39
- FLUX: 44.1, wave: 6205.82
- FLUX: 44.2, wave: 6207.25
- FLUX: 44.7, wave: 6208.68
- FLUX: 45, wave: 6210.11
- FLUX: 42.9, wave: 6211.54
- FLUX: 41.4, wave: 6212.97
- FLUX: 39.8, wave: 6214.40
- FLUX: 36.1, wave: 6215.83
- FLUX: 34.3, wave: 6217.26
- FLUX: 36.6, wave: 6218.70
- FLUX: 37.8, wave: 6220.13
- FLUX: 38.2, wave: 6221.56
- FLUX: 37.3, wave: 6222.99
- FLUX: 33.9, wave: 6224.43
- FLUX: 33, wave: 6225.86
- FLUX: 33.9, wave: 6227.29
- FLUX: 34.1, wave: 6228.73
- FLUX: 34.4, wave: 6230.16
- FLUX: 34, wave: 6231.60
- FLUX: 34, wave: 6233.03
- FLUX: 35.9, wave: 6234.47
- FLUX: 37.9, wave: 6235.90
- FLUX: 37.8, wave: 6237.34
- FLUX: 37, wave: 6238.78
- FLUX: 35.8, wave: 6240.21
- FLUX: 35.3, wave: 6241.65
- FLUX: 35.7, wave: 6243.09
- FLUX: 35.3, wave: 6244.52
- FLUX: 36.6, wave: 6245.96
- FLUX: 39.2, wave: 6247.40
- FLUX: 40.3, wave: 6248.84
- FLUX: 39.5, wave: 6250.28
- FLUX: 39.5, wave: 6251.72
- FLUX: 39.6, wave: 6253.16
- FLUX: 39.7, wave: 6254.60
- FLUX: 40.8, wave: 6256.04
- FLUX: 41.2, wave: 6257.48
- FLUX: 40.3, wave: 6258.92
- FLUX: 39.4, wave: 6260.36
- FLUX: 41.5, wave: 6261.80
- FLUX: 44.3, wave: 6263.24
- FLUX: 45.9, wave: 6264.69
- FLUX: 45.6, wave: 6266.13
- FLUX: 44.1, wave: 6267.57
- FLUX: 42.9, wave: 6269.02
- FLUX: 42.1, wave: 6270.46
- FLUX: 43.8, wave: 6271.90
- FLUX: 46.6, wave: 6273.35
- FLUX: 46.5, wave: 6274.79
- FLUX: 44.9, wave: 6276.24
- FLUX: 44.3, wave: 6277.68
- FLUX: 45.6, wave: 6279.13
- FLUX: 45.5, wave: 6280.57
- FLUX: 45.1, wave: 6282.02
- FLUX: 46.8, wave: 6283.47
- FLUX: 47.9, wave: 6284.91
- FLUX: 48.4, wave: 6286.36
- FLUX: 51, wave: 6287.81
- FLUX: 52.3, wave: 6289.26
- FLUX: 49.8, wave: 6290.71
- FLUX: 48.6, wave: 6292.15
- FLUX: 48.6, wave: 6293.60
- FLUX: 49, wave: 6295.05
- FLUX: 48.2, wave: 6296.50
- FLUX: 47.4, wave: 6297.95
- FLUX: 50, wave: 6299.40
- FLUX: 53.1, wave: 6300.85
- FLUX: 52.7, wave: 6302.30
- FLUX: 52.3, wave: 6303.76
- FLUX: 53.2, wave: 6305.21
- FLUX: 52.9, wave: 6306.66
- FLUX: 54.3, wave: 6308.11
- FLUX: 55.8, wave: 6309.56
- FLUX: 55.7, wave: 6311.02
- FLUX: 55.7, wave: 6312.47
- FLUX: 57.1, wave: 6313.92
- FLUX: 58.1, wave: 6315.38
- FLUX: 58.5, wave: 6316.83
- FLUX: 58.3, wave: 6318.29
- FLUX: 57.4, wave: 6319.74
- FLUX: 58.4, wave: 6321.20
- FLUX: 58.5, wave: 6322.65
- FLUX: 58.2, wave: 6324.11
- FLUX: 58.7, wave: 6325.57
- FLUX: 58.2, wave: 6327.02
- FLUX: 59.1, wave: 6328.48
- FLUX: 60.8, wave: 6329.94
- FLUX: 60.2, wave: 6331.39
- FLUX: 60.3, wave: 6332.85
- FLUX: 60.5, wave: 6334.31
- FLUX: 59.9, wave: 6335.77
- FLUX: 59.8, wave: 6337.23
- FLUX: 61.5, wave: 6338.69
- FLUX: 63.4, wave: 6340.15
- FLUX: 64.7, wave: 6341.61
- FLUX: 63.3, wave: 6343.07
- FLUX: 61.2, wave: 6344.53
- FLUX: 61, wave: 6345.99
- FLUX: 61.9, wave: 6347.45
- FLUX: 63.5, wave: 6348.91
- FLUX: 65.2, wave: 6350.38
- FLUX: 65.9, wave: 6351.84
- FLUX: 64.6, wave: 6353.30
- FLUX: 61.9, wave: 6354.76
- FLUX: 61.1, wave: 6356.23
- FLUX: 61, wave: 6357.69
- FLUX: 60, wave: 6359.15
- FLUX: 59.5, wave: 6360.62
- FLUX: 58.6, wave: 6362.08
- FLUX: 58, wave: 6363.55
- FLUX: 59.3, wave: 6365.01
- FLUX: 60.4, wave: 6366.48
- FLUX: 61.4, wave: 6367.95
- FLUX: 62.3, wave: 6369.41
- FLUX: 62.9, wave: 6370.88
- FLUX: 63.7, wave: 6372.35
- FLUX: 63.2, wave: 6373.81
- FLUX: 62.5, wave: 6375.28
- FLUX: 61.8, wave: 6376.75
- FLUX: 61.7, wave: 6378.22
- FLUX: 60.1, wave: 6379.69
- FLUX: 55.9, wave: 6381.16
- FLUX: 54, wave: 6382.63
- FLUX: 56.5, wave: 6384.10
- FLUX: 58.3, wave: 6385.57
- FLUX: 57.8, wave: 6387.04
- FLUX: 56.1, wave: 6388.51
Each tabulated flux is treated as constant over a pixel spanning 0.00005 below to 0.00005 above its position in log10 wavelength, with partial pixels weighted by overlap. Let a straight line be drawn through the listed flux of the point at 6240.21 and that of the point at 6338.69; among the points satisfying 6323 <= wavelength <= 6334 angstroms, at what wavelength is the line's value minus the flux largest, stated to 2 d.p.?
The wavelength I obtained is 6327.02 angstroms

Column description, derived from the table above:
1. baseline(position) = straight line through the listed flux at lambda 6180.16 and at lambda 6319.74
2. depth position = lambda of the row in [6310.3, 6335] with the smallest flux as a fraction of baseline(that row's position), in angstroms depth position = 6312.47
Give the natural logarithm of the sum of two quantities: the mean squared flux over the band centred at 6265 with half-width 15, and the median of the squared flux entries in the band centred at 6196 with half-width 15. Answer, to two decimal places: 8.20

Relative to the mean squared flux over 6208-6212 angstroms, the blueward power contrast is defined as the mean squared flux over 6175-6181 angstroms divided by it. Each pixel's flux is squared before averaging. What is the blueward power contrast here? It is 1.01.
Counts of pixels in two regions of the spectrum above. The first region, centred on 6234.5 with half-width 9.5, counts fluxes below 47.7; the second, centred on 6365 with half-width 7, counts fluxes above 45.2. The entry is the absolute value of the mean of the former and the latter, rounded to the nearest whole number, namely 11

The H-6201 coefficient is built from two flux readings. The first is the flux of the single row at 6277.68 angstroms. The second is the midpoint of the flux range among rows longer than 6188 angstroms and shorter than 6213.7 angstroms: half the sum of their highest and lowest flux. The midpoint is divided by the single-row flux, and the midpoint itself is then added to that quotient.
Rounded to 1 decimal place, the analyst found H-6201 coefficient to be 41.9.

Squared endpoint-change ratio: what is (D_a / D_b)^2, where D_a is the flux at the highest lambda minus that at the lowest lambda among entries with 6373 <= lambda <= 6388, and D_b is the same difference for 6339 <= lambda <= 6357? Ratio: 5.5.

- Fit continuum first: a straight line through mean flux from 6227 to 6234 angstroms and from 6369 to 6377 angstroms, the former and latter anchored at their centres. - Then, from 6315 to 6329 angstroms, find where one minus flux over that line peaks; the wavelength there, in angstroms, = 6327.02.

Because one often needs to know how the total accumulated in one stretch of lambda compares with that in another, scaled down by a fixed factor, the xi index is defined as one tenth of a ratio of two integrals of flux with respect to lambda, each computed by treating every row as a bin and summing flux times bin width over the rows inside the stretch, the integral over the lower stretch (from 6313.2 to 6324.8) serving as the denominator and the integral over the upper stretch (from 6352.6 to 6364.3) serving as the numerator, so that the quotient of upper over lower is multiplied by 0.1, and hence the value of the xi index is 0.105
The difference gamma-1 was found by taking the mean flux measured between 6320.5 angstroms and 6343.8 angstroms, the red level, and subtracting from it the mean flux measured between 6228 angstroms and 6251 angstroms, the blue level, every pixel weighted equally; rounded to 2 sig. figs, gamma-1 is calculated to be 24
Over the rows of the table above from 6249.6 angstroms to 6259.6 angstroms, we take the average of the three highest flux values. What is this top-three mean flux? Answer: 41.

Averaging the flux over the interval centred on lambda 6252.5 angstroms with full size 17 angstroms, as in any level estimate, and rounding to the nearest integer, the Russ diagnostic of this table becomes 39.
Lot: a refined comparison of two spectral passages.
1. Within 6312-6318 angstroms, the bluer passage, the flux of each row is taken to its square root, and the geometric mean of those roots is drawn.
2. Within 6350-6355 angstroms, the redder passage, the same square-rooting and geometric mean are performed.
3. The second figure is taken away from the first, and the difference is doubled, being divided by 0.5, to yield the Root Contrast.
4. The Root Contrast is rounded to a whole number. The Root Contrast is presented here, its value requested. -1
